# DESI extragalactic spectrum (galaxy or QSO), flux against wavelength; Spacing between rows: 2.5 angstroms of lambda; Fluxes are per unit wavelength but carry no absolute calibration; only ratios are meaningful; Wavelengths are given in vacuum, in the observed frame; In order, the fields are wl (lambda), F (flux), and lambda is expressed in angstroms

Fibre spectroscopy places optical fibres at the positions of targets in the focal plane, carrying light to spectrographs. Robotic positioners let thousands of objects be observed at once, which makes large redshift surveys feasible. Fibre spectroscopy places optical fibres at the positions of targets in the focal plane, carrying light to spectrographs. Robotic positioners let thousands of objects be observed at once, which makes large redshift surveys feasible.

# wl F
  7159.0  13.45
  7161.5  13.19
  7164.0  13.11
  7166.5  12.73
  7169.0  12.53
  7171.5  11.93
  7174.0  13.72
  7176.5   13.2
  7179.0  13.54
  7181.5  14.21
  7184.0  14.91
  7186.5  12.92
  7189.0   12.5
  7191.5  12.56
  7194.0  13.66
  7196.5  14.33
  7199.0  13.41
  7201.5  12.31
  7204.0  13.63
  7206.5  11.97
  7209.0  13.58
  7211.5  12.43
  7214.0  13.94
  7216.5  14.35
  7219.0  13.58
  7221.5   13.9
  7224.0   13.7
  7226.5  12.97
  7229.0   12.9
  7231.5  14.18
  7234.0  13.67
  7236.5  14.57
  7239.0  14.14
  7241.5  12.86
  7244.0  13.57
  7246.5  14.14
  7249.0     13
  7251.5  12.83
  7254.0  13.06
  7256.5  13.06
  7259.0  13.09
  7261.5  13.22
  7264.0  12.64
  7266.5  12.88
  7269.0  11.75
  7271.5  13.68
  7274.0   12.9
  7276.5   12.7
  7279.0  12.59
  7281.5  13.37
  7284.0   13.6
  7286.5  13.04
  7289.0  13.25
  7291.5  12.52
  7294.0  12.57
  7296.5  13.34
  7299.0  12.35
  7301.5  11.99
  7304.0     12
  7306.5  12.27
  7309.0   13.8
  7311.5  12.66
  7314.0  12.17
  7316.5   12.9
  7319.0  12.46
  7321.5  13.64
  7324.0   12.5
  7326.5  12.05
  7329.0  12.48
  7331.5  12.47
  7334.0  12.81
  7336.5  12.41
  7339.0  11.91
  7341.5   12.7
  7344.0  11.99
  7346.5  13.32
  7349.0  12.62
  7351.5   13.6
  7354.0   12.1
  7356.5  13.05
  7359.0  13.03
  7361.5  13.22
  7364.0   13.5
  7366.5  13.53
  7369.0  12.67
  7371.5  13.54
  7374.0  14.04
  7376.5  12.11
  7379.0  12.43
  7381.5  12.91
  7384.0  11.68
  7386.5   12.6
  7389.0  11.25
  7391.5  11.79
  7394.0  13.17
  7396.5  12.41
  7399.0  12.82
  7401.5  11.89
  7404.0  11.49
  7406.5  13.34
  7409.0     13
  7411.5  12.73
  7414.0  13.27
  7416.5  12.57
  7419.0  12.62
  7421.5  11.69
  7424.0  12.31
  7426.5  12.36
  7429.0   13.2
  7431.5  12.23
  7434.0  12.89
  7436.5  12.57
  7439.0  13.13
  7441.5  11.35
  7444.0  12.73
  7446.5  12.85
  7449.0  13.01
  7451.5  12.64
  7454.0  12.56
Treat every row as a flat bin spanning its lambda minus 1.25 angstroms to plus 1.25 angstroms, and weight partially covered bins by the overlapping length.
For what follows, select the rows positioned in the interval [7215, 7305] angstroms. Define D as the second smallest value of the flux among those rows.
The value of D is 11.99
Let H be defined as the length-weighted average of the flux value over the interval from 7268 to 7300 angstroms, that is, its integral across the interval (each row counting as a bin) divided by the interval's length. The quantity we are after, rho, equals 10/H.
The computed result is 0.775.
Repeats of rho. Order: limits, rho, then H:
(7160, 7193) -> 0.760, 13.2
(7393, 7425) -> 0.796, 12.6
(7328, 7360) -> 0.790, 12.7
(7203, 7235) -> 0.744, 13.4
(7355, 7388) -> 0.774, 12.9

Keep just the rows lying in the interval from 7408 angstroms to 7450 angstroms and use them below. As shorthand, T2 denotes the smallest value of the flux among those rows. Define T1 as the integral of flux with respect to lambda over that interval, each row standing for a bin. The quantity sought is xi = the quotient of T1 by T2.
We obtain 46.7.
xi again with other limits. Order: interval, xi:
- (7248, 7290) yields 46.4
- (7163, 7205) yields 46.6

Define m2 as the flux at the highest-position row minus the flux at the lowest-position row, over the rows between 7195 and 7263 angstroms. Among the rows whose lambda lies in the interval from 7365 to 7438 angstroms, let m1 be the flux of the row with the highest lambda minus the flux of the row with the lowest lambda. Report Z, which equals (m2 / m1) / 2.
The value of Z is 0.6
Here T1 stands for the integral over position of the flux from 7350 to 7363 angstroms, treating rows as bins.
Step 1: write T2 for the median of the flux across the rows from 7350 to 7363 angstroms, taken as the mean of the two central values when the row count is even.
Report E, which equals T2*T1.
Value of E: 2206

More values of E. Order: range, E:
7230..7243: 2548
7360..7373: 2334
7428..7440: 1978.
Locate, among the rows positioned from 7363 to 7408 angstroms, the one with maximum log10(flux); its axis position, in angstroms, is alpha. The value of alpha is 7374.0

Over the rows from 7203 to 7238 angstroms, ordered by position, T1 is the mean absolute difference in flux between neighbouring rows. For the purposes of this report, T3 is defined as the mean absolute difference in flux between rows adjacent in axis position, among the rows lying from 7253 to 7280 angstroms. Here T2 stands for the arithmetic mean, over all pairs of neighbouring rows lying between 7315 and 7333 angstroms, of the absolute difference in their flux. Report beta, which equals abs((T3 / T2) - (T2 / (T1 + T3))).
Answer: 0.40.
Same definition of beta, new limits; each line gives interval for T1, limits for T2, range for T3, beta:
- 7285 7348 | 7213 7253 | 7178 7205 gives 1.00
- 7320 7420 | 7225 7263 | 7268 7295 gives 0.63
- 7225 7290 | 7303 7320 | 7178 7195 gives 0.52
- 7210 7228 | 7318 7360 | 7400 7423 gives 0.34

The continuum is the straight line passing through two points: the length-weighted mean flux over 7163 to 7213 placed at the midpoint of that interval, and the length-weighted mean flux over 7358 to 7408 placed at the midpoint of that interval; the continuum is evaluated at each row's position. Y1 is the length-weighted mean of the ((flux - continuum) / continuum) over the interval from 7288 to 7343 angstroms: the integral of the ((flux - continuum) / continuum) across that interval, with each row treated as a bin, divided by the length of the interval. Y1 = -0.02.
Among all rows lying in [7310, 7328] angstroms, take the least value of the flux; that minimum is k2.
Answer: 12.05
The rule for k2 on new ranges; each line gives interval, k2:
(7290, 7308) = 11.99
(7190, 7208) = 11.97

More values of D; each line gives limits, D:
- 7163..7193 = 12.5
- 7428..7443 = 12.23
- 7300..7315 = 12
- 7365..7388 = 12.11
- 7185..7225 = 12.31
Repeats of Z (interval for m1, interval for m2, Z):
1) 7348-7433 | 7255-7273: -0.8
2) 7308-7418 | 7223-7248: -0.2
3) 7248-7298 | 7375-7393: -0.5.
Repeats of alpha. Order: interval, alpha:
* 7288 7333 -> 7309.0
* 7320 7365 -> 7321.5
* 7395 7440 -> 7406.5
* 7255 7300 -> 7271.5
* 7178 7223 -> 7184.0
